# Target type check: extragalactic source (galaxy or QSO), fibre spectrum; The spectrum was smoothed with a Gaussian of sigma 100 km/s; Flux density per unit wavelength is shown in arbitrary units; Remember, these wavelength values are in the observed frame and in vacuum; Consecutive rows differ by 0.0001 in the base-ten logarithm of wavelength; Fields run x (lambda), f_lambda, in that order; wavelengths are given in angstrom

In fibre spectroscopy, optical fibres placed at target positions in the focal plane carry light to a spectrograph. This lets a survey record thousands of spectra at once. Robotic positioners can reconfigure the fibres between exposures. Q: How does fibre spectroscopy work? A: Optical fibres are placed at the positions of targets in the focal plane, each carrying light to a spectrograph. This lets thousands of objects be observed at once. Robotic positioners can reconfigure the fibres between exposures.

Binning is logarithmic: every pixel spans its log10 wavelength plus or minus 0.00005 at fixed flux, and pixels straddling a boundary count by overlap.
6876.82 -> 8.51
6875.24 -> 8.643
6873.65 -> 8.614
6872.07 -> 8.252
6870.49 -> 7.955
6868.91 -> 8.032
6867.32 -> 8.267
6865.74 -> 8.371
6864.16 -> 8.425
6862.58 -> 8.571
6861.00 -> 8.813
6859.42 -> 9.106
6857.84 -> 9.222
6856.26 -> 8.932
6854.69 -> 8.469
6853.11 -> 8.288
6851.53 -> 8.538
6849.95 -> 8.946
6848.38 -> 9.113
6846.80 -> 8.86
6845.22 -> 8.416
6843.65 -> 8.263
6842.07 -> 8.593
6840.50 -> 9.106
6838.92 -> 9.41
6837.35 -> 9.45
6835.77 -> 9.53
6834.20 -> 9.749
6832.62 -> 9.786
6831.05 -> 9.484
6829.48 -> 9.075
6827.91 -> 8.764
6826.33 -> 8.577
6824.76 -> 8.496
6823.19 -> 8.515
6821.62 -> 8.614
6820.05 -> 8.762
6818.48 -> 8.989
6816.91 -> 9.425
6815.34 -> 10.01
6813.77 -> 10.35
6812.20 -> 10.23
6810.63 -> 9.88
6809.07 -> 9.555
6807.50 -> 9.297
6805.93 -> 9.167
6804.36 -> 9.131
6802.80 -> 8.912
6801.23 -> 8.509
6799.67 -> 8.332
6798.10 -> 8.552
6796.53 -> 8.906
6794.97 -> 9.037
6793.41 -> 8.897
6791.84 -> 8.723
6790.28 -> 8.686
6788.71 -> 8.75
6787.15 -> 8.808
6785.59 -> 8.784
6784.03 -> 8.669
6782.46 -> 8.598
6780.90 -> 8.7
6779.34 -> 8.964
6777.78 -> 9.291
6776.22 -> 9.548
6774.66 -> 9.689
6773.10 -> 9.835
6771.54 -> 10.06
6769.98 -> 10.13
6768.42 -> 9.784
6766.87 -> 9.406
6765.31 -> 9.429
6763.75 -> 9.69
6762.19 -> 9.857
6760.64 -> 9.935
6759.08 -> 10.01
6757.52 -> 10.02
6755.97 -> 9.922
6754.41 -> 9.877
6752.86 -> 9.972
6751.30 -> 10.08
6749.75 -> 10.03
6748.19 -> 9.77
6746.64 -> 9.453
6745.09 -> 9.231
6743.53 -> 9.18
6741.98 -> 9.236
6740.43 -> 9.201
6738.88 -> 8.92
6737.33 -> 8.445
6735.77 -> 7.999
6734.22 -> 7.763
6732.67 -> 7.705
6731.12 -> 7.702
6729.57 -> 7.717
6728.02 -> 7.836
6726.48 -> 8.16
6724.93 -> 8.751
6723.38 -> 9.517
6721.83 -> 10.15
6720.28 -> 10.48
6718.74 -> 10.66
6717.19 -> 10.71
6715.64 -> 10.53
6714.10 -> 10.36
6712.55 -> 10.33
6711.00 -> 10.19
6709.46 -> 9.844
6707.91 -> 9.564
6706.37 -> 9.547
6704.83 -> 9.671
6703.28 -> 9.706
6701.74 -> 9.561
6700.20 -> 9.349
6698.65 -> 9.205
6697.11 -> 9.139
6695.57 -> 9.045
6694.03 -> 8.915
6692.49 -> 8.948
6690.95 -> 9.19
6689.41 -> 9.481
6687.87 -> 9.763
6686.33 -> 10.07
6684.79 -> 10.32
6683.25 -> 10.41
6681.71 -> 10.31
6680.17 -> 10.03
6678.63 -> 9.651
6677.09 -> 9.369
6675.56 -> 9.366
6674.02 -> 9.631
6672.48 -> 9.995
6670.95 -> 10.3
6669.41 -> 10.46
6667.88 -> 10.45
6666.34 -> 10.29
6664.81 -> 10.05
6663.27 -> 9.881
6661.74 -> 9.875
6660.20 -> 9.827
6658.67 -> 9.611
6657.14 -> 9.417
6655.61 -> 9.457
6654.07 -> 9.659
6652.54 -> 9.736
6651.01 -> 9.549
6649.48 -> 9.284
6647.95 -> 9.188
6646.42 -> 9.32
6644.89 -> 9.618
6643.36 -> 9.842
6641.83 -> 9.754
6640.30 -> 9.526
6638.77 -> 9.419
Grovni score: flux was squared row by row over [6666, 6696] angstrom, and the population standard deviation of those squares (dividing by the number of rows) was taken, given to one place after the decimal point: 10.1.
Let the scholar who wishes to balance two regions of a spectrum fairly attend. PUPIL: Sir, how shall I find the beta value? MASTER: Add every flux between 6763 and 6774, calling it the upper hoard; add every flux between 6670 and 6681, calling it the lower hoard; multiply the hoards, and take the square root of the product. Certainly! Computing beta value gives 68.3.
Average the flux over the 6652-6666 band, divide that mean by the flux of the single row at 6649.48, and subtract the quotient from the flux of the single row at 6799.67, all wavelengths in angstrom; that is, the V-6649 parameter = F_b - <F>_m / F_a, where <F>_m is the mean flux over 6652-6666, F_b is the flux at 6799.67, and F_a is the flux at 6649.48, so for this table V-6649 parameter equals 7.3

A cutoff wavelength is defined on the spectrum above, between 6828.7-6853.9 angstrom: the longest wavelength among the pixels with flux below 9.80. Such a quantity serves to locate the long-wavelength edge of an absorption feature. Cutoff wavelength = 6853.11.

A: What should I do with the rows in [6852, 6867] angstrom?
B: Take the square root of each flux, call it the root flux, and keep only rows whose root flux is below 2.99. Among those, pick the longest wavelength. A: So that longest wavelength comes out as 6865.74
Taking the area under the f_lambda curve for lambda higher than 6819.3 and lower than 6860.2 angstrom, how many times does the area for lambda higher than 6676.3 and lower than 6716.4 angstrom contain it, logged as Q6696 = 1.07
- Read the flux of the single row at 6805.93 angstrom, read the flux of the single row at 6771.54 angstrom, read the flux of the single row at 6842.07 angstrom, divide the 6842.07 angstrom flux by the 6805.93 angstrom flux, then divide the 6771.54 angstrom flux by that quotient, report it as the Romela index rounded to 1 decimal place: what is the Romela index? 10.7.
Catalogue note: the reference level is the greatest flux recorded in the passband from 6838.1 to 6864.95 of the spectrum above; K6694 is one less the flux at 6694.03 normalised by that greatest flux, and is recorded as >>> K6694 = 0.053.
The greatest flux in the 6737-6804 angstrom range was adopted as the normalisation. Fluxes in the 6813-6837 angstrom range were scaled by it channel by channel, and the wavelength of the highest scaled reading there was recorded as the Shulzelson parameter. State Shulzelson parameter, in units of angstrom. 6813.77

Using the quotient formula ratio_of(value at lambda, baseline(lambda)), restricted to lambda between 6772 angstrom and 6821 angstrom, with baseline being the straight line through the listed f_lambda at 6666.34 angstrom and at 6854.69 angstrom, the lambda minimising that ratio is 6799.67 angstrom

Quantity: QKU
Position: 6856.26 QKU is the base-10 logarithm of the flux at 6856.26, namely 0.951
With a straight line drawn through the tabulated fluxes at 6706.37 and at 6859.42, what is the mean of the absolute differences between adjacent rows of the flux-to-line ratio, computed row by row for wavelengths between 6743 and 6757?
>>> 0.015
